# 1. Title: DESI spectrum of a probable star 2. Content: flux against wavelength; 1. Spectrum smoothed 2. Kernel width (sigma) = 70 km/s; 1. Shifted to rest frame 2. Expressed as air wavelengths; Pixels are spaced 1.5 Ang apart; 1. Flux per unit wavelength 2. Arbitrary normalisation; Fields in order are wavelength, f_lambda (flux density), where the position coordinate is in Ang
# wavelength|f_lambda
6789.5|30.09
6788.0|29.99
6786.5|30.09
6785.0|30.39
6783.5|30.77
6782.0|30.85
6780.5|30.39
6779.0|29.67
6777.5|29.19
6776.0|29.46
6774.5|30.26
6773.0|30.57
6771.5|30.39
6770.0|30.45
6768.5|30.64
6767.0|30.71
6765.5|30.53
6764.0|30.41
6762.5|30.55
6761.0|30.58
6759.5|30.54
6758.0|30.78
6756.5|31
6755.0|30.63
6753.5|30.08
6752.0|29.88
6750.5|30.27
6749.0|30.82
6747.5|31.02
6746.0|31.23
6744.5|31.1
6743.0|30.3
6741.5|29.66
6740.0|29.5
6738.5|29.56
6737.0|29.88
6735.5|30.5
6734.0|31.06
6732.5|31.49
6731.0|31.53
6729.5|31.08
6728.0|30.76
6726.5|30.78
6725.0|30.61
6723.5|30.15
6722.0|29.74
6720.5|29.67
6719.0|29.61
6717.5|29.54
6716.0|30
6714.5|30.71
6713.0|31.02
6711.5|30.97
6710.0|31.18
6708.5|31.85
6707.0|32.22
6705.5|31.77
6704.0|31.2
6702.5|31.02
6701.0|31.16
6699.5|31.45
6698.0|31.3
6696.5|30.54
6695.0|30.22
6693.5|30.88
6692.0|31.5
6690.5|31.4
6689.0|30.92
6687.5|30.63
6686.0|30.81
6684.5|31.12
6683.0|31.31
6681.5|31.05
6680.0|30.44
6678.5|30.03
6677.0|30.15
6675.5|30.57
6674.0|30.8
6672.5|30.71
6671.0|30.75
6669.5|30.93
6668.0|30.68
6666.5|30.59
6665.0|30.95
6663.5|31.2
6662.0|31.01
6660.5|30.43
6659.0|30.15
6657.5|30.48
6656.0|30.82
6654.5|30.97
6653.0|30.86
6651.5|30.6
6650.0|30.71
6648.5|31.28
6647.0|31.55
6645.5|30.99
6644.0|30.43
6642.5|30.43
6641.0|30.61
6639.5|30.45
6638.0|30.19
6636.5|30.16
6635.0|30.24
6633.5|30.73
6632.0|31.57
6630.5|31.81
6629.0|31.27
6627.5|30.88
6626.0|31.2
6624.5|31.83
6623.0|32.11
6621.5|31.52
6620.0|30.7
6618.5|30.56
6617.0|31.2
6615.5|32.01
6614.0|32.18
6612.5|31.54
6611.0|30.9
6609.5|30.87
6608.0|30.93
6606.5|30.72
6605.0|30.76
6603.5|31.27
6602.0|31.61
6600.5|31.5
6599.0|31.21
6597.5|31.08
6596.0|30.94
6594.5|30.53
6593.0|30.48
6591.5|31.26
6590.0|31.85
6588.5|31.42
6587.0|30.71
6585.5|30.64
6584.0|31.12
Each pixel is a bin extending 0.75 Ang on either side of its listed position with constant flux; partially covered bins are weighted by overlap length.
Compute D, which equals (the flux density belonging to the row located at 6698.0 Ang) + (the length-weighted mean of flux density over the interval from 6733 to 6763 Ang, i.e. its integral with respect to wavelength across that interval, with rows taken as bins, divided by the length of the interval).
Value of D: 61.8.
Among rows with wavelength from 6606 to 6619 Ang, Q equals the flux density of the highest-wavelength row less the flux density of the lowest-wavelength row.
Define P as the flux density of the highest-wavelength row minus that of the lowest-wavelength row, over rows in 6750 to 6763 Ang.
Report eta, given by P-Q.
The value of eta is 0.44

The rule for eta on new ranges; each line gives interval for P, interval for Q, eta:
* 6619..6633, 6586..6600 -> 0.37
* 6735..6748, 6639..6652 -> 0.37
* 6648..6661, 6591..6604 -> -0.86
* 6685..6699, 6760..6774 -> 0.50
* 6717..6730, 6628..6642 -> 2.20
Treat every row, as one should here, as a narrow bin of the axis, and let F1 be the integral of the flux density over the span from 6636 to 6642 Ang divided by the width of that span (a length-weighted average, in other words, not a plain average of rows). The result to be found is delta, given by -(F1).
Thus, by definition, -30.4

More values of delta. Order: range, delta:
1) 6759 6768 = -30.6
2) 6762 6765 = -30.5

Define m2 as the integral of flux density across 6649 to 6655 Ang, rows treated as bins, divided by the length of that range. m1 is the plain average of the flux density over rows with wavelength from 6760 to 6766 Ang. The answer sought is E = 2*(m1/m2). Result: 1.98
